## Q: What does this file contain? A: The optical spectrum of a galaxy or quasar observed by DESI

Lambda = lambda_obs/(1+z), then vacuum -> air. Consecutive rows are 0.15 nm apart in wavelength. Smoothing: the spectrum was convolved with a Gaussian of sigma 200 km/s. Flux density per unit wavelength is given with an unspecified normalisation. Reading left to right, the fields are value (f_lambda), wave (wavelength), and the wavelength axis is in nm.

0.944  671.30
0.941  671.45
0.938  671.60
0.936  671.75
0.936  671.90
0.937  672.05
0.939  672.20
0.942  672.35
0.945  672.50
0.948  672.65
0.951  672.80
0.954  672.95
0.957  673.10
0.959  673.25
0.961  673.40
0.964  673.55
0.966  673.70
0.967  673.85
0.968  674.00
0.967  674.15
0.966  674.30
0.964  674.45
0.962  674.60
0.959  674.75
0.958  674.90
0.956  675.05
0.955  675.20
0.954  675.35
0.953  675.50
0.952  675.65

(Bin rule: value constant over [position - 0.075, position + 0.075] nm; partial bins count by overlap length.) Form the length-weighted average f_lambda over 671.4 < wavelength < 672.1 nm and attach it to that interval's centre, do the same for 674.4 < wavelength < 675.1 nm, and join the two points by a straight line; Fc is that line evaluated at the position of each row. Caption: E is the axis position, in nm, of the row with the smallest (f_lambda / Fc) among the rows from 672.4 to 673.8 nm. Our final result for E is 672.50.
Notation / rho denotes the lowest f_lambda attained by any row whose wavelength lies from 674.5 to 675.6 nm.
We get 0.953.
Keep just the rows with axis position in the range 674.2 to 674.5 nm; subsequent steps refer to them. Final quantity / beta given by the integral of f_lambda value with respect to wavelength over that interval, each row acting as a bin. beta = 0.3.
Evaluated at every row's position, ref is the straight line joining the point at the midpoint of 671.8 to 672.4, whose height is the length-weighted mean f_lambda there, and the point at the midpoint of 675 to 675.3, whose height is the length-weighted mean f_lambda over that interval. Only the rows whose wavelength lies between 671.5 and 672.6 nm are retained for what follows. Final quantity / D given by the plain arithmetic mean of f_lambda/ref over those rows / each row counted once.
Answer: 1.00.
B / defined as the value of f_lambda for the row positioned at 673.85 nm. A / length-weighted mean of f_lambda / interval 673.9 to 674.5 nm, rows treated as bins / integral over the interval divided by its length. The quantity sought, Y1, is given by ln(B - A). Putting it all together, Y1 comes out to -7.4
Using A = 0.966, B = 0.967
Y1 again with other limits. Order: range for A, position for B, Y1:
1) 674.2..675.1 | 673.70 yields -5.3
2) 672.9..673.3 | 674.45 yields -4.9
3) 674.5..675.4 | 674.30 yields -4.8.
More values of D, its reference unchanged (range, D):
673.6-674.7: 1.02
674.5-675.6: 1.00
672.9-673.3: 1.01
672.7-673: 1.01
